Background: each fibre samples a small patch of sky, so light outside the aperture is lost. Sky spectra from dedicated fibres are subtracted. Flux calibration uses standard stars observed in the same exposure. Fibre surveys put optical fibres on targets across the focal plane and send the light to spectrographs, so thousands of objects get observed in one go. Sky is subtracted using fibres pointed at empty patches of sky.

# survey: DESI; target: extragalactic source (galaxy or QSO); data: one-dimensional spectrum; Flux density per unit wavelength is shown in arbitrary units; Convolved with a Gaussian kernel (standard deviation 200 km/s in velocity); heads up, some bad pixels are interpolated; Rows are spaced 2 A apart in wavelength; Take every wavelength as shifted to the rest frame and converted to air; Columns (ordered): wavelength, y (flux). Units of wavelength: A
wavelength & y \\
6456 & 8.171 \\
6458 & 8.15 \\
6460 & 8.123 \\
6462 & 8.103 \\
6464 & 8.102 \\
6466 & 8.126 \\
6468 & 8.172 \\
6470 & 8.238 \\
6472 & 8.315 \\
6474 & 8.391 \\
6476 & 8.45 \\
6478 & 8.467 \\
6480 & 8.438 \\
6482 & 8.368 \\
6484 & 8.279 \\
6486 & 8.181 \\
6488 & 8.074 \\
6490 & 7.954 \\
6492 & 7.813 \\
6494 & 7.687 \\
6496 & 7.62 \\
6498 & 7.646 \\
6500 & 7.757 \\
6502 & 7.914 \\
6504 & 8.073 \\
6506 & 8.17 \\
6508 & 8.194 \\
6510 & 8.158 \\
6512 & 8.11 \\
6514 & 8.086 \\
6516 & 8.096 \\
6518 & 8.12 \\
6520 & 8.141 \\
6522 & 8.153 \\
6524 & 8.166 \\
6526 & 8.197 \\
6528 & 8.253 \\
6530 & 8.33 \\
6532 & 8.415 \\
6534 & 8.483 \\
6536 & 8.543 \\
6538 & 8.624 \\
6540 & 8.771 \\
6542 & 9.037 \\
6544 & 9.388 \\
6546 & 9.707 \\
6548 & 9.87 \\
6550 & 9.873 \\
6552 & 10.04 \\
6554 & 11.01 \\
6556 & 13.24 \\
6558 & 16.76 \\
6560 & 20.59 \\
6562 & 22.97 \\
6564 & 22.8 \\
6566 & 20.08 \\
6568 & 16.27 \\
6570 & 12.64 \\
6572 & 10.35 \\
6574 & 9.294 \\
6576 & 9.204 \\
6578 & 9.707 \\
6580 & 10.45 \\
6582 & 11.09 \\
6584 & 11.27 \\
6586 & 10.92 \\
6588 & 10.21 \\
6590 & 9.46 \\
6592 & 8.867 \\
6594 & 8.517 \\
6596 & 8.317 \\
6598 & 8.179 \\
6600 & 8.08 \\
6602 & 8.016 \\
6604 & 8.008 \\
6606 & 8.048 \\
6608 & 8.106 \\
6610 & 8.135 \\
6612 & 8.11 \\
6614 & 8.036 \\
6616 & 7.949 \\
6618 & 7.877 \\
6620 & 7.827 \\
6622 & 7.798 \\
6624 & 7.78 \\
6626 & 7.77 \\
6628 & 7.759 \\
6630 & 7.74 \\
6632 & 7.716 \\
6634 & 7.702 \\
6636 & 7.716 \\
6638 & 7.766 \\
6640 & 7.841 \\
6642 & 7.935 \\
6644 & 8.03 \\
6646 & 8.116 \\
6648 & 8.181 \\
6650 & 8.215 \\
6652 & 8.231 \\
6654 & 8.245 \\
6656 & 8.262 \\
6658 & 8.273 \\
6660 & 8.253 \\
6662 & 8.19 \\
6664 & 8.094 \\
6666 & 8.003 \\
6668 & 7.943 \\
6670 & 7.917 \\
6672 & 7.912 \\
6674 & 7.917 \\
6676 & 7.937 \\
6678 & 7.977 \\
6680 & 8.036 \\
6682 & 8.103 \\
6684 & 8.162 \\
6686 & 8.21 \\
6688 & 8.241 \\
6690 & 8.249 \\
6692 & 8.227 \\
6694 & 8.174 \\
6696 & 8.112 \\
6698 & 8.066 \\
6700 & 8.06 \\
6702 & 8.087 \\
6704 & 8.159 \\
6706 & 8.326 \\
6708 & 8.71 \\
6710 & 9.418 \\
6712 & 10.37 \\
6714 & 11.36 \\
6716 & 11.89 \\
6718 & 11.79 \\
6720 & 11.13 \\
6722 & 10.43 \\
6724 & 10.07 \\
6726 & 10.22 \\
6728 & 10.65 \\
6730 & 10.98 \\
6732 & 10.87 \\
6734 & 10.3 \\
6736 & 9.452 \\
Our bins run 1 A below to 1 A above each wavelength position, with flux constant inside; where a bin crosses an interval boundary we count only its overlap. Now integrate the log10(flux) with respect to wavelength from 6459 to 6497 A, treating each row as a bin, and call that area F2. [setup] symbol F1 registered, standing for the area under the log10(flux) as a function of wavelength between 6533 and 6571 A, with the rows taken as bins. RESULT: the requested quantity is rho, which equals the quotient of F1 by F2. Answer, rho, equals 1.19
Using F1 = 41.4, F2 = 34.6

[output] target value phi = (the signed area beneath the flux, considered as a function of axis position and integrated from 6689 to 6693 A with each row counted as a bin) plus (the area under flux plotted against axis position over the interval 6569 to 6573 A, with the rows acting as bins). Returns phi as 79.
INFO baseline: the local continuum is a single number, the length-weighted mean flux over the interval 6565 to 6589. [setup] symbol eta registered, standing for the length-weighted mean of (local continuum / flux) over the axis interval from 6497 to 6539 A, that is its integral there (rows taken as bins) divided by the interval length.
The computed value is 1.44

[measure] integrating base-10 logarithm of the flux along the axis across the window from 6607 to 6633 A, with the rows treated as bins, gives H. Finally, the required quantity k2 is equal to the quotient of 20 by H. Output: 0.857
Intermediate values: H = 23.33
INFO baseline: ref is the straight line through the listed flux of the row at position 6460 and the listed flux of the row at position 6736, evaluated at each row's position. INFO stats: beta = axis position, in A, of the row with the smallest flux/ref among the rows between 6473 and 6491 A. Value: 6490 A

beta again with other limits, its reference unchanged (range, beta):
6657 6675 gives 6674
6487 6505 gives 6496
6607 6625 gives 6624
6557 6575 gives 6574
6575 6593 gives 6592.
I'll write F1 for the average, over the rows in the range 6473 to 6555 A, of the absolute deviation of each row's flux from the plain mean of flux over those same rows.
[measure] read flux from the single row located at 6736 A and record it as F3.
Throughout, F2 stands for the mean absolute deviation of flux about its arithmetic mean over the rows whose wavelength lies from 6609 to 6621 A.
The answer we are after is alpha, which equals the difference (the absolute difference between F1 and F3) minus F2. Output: 9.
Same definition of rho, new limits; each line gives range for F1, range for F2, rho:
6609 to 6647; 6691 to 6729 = 0.92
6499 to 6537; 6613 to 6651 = 1.02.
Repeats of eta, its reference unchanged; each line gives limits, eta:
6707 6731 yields 1.12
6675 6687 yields 1.46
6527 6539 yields 1.40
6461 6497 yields 1.45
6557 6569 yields 0.60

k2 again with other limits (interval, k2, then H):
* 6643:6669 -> 0.844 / 23.70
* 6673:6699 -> 0.846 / 23.63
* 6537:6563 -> 0.722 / 27.70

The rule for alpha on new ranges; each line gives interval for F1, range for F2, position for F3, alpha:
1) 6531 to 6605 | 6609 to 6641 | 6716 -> 9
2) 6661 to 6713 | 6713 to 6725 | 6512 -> 7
